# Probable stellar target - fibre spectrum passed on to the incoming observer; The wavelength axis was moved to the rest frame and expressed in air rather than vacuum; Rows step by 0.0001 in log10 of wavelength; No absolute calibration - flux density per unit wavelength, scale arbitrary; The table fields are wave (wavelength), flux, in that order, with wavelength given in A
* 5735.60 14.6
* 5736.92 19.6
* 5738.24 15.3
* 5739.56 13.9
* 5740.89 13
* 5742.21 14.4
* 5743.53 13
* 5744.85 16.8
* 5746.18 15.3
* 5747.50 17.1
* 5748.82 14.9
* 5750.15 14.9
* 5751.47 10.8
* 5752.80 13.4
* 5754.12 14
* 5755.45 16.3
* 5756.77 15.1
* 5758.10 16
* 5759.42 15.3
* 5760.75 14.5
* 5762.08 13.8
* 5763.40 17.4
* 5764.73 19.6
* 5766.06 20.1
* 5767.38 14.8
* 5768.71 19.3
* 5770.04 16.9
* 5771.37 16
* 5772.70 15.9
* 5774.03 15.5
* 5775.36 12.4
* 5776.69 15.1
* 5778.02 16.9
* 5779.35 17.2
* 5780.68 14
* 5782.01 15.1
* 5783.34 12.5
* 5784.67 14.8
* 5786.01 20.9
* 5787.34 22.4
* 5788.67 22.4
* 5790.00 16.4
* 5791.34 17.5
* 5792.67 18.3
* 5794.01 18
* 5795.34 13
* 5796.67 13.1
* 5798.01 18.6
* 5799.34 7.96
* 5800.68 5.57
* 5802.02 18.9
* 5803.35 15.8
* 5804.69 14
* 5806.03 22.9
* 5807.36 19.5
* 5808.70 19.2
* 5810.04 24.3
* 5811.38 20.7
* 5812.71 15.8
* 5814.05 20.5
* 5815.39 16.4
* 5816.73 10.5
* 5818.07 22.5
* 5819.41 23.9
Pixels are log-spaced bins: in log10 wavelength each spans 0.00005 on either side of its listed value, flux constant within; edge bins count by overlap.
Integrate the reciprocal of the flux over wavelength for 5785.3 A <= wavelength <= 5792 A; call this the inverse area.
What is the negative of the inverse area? -0.34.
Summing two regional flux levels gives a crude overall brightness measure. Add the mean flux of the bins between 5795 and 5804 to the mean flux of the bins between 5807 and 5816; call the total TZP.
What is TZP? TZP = 33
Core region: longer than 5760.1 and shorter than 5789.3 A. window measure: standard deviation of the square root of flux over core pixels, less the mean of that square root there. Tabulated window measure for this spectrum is -3.7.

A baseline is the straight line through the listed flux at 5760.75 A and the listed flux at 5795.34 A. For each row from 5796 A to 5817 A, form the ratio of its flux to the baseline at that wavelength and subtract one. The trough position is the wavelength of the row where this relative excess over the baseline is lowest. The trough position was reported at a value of 5800.68 A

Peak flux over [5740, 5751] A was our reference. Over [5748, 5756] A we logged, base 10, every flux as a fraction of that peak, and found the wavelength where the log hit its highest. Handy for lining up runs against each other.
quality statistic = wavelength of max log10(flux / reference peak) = 5755.45 A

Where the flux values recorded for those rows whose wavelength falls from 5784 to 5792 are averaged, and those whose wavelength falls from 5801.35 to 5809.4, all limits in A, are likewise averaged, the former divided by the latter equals 1.04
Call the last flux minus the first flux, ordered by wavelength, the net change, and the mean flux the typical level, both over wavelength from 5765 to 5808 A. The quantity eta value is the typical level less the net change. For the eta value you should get 16.9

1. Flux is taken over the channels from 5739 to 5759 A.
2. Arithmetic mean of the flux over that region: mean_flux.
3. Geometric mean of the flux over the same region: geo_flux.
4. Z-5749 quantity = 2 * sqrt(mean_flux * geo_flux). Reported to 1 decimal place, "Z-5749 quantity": 29.1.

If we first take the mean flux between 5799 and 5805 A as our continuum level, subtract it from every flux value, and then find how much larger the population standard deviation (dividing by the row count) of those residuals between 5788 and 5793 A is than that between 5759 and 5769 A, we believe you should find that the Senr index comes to -0.1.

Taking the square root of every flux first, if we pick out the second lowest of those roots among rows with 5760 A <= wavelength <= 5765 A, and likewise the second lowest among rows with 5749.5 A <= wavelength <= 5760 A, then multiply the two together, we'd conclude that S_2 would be 13.9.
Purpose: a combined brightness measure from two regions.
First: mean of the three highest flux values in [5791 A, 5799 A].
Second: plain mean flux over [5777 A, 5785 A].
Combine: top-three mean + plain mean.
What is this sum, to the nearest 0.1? 33.4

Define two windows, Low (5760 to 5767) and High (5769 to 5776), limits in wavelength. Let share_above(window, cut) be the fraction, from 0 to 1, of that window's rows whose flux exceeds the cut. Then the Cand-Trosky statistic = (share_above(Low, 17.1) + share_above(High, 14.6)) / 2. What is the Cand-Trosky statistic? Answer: 0.70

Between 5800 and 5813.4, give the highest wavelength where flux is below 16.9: 5812.71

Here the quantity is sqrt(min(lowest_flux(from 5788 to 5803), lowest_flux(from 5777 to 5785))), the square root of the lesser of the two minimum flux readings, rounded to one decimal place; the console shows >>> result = 2.4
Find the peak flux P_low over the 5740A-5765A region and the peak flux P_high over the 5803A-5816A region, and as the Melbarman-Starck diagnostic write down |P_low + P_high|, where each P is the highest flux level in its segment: 43.9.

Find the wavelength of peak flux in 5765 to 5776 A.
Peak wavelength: 5766.06 A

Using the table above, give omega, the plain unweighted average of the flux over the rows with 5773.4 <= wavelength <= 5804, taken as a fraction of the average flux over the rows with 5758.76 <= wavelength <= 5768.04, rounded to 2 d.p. 0.95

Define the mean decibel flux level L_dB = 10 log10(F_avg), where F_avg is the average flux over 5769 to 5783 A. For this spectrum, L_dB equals 11.9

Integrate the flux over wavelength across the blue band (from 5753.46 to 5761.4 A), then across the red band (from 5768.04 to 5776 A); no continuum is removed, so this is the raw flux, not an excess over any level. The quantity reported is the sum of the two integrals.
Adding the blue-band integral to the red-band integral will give 248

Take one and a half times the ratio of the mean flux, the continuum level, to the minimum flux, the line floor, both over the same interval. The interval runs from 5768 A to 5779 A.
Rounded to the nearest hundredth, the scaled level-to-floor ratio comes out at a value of 1.94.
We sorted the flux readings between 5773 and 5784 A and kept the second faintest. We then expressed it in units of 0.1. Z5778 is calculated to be 125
